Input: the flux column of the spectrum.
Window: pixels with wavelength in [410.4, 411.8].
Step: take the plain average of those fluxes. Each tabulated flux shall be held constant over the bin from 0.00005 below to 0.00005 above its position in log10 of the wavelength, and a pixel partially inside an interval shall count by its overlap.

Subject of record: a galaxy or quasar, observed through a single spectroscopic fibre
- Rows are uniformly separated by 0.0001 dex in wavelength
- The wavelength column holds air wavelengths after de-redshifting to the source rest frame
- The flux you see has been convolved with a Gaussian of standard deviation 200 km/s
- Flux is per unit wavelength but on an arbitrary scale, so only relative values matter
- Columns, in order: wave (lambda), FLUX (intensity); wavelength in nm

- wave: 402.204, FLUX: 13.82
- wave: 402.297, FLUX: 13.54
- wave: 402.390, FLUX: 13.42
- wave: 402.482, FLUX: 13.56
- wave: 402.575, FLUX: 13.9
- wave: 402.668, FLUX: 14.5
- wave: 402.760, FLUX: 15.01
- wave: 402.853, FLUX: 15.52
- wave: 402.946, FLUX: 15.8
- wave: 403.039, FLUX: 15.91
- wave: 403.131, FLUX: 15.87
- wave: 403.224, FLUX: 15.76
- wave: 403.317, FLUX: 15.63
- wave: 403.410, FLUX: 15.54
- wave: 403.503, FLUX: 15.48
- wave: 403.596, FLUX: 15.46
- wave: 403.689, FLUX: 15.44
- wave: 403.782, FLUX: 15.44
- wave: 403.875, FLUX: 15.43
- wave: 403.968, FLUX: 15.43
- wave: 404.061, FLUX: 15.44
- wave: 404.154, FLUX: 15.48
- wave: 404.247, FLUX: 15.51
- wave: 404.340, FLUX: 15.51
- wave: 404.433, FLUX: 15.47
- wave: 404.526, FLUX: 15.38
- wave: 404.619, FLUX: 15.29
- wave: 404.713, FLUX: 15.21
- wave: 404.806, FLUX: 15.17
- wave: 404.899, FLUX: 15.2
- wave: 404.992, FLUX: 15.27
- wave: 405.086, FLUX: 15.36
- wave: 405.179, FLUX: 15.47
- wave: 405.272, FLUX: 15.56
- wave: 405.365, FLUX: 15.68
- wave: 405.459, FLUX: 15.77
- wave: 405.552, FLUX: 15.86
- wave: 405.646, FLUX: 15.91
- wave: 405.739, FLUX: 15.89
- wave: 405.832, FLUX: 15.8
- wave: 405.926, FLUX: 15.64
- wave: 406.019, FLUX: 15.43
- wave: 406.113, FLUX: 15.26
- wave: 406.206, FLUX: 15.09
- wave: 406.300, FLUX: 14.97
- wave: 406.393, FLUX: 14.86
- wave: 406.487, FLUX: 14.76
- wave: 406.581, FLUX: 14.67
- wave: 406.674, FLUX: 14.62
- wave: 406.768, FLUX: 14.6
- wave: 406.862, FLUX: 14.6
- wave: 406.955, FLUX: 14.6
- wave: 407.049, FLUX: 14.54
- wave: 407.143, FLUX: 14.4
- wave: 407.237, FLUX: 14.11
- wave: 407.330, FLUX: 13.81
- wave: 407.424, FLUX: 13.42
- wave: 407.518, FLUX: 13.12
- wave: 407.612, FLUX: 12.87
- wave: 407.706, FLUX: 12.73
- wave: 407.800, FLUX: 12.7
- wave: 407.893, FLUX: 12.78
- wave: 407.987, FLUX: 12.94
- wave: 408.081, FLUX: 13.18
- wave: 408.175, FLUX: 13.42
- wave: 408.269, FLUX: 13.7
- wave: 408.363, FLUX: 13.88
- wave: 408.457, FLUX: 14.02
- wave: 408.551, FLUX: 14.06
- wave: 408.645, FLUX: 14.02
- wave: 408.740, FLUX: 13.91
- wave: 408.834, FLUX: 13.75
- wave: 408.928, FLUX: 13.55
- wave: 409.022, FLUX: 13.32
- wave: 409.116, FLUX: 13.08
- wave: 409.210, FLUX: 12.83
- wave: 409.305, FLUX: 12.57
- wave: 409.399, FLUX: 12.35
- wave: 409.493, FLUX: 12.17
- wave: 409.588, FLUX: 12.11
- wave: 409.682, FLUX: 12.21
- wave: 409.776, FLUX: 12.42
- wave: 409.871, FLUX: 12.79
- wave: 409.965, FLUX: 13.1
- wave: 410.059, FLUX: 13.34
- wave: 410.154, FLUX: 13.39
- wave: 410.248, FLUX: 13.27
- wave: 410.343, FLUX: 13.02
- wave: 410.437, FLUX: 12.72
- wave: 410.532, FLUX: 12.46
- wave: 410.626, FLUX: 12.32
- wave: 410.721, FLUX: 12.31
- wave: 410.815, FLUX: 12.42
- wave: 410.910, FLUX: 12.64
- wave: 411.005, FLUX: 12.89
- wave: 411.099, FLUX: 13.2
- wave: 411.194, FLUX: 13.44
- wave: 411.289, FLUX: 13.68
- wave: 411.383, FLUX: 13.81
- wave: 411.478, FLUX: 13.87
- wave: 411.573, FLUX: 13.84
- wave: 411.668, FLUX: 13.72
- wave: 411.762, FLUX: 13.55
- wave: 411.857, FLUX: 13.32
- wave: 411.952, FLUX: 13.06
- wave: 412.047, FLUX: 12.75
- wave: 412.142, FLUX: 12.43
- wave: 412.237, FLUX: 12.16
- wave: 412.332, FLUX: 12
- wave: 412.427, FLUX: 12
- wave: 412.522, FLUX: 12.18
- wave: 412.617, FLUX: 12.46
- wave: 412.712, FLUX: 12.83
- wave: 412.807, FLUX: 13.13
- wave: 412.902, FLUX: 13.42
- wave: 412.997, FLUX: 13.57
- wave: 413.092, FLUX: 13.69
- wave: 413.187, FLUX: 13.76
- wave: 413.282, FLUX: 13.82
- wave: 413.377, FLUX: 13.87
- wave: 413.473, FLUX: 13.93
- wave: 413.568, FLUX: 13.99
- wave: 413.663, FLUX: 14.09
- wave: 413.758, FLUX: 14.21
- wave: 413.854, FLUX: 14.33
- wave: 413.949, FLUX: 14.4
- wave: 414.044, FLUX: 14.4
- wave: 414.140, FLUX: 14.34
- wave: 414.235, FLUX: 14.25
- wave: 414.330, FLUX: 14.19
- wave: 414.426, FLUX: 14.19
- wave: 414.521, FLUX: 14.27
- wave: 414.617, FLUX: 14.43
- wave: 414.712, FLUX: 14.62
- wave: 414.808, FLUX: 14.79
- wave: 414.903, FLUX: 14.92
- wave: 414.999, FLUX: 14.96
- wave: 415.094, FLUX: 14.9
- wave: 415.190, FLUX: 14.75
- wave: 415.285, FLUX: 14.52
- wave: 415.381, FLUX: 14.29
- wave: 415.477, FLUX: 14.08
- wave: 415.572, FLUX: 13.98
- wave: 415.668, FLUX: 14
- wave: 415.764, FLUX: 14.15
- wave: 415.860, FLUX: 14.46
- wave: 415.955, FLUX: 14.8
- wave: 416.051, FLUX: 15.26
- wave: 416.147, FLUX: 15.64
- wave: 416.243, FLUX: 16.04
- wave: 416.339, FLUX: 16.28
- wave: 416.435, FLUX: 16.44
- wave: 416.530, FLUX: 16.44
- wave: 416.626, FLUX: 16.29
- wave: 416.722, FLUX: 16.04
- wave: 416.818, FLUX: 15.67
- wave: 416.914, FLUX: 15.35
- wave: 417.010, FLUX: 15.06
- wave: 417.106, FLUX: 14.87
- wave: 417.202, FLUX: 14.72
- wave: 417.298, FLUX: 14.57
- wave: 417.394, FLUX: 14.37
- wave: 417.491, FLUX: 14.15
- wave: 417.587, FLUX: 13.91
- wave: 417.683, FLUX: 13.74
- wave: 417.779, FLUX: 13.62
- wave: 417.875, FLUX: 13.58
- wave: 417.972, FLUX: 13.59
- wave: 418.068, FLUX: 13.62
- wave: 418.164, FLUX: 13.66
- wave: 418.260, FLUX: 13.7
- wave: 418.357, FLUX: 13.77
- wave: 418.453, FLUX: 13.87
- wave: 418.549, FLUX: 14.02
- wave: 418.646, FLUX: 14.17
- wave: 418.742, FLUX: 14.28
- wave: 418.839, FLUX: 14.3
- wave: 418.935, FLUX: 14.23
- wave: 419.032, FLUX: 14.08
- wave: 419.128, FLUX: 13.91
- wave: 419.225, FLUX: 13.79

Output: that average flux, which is 13.1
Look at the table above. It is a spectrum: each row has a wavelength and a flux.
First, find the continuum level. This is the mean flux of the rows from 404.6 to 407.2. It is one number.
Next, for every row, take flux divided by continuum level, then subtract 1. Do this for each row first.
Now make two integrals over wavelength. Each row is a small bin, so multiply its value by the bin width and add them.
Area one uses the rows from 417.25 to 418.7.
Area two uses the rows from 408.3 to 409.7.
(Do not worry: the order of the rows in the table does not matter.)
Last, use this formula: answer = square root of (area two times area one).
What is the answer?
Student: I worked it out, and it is 0.15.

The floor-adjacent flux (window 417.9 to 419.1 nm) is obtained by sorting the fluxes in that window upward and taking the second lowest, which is 13.62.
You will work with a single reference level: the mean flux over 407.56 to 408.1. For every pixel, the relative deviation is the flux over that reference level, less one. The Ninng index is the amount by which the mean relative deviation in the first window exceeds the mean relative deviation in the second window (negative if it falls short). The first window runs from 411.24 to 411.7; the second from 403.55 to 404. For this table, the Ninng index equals -0.13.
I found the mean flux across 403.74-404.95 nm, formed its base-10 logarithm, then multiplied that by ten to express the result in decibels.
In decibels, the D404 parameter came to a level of 11.9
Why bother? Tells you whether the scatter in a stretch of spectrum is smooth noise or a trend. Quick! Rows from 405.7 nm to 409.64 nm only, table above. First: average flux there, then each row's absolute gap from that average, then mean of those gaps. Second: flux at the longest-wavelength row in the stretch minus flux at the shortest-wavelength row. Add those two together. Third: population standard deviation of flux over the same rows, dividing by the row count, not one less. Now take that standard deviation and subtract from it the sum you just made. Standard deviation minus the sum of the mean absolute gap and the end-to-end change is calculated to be 3.9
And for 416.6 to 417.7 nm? 2.7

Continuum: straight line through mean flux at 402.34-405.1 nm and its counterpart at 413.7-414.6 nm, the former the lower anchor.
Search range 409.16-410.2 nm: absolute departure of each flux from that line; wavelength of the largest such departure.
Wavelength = 409.588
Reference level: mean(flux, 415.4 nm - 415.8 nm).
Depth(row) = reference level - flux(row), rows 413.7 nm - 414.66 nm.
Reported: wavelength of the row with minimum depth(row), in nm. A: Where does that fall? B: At 414.617 nm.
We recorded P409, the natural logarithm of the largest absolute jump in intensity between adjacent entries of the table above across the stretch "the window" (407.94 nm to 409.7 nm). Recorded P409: -1.27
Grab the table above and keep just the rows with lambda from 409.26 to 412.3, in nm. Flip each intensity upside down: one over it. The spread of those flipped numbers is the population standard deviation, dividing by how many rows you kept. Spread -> 0.0033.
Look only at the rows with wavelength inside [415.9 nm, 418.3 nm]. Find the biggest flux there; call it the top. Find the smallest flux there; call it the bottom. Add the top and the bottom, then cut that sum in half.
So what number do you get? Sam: 15.0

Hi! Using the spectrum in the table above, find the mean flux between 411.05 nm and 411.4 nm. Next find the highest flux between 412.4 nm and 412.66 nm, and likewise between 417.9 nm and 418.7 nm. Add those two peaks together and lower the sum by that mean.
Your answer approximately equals 13.1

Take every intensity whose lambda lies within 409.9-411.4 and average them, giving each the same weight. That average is 13.0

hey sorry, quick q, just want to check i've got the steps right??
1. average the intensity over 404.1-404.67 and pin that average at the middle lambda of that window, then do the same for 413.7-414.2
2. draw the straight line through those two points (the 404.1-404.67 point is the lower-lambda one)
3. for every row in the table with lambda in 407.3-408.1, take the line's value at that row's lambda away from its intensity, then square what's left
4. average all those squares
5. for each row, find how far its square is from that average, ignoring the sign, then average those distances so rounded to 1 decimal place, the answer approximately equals 1.0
